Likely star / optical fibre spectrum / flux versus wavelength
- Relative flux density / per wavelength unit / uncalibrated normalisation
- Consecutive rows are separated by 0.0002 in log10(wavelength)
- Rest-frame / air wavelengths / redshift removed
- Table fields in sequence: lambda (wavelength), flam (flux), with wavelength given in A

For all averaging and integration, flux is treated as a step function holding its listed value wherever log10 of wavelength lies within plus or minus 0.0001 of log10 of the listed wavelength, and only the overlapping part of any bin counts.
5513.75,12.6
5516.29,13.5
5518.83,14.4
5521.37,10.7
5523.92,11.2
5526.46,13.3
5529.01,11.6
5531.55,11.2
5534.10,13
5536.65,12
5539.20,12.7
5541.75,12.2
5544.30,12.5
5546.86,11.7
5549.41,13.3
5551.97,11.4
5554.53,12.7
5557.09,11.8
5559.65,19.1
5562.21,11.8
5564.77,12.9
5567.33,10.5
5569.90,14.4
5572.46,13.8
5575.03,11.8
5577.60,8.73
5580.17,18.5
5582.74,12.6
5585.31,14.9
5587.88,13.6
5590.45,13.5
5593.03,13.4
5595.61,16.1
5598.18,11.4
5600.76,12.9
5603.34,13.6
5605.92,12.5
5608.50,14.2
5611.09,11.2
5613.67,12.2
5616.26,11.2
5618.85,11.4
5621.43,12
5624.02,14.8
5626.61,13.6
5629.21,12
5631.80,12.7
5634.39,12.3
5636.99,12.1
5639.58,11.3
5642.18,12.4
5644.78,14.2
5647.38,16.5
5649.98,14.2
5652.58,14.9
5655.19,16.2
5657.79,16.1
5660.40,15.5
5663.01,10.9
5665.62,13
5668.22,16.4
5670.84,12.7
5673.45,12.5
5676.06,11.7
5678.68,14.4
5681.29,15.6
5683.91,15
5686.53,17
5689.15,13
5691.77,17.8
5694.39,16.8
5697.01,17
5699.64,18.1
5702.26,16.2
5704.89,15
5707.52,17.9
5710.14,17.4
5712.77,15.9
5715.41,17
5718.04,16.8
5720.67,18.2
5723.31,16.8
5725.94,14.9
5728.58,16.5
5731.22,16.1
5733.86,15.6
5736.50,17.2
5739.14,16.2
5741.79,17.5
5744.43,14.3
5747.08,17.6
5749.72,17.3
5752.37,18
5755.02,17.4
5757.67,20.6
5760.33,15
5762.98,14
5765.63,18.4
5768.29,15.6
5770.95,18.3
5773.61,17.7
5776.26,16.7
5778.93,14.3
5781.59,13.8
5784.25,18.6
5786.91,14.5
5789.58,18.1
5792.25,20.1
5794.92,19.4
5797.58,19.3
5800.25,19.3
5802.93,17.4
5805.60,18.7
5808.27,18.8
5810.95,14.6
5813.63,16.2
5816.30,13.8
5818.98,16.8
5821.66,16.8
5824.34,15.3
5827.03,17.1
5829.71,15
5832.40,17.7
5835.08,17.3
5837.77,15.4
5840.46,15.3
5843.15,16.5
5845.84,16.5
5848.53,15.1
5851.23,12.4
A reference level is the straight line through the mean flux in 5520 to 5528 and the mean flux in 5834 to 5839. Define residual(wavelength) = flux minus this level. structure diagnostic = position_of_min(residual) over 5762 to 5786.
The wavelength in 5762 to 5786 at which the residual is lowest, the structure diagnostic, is 5781.59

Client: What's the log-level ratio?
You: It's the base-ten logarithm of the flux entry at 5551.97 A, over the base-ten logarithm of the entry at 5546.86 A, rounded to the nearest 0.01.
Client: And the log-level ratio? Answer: 0.99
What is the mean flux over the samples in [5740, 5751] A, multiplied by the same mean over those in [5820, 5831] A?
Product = 268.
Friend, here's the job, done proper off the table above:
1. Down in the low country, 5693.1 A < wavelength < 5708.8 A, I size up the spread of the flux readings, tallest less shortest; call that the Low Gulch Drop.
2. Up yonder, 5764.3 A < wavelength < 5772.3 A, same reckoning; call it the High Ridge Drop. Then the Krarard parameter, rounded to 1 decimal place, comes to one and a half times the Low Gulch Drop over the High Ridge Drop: 1.7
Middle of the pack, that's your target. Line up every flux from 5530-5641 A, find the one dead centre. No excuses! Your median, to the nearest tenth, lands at 12.5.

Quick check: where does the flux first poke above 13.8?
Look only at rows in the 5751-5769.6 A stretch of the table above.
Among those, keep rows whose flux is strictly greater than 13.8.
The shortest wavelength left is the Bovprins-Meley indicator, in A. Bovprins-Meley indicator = 5752.37 A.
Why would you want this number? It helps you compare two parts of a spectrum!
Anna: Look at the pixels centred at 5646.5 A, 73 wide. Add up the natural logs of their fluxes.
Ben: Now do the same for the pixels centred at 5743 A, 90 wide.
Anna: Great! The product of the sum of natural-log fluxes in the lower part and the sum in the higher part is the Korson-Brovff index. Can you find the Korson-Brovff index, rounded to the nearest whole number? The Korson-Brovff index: 6903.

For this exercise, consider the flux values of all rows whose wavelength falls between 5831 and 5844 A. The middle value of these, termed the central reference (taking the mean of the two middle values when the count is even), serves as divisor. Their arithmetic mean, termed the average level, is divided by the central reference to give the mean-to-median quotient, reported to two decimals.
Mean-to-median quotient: 1.00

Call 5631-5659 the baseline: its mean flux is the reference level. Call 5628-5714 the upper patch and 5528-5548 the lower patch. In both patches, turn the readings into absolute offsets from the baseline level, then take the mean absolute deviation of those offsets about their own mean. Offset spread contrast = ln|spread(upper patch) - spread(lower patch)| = -1.0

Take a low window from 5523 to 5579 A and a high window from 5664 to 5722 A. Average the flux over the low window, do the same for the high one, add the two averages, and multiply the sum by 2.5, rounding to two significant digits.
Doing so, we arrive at 70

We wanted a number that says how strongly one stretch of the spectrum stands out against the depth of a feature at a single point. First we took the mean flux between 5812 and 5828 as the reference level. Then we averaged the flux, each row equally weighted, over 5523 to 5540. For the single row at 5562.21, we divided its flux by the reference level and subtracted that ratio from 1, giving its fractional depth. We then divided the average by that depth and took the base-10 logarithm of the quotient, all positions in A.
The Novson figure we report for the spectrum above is 1.67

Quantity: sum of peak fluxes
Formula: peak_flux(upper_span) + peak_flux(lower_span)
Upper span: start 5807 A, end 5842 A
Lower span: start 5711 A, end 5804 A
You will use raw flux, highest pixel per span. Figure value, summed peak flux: 39.4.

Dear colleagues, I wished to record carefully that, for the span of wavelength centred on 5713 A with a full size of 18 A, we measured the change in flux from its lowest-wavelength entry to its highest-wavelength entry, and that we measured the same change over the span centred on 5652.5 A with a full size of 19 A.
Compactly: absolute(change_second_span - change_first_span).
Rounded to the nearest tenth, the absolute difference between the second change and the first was 1.9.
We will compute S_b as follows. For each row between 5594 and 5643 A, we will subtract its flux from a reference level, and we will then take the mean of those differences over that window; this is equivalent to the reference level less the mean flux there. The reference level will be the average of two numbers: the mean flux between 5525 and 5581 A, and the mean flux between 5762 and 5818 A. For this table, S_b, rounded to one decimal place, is 2.3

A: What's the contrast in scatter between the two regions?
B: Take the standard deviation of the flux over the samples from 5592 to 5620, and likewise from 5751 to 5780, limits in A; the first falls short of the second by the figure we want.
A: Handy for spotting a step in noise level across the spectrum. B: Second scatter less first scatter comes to 0.5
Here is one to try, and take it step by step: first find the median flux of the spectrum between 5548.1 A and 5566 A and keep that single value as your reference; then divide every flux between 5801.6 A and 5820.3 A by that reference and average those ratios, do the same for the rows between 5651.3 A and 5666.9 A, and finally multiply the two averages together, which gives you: 1.49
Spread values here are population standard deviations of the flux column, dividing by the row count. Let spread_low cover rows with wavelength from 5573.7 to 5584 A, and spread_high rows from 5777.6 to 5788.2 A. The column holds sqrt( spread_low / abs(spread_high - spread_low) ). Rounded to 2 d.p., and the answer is 1.48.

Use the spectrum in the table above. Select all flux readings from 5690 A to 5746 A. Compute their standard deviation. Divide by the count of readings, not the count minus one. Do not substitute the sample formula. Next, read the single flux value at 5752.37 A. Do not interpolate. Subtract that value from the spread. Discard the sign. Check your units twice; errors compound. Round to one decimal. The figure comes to 17.0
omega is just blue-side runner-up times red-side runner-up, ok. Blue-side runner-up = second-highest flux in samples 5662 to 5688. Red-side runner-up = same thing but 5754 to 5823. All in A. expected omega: 330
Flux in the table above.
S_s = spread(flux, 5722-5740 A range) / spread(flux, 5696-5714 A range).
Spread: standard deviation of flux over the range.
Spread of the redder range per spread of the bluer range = 0.67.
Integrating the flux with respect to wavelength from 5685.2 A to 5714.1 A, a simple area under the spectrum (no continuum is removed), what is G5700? 478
